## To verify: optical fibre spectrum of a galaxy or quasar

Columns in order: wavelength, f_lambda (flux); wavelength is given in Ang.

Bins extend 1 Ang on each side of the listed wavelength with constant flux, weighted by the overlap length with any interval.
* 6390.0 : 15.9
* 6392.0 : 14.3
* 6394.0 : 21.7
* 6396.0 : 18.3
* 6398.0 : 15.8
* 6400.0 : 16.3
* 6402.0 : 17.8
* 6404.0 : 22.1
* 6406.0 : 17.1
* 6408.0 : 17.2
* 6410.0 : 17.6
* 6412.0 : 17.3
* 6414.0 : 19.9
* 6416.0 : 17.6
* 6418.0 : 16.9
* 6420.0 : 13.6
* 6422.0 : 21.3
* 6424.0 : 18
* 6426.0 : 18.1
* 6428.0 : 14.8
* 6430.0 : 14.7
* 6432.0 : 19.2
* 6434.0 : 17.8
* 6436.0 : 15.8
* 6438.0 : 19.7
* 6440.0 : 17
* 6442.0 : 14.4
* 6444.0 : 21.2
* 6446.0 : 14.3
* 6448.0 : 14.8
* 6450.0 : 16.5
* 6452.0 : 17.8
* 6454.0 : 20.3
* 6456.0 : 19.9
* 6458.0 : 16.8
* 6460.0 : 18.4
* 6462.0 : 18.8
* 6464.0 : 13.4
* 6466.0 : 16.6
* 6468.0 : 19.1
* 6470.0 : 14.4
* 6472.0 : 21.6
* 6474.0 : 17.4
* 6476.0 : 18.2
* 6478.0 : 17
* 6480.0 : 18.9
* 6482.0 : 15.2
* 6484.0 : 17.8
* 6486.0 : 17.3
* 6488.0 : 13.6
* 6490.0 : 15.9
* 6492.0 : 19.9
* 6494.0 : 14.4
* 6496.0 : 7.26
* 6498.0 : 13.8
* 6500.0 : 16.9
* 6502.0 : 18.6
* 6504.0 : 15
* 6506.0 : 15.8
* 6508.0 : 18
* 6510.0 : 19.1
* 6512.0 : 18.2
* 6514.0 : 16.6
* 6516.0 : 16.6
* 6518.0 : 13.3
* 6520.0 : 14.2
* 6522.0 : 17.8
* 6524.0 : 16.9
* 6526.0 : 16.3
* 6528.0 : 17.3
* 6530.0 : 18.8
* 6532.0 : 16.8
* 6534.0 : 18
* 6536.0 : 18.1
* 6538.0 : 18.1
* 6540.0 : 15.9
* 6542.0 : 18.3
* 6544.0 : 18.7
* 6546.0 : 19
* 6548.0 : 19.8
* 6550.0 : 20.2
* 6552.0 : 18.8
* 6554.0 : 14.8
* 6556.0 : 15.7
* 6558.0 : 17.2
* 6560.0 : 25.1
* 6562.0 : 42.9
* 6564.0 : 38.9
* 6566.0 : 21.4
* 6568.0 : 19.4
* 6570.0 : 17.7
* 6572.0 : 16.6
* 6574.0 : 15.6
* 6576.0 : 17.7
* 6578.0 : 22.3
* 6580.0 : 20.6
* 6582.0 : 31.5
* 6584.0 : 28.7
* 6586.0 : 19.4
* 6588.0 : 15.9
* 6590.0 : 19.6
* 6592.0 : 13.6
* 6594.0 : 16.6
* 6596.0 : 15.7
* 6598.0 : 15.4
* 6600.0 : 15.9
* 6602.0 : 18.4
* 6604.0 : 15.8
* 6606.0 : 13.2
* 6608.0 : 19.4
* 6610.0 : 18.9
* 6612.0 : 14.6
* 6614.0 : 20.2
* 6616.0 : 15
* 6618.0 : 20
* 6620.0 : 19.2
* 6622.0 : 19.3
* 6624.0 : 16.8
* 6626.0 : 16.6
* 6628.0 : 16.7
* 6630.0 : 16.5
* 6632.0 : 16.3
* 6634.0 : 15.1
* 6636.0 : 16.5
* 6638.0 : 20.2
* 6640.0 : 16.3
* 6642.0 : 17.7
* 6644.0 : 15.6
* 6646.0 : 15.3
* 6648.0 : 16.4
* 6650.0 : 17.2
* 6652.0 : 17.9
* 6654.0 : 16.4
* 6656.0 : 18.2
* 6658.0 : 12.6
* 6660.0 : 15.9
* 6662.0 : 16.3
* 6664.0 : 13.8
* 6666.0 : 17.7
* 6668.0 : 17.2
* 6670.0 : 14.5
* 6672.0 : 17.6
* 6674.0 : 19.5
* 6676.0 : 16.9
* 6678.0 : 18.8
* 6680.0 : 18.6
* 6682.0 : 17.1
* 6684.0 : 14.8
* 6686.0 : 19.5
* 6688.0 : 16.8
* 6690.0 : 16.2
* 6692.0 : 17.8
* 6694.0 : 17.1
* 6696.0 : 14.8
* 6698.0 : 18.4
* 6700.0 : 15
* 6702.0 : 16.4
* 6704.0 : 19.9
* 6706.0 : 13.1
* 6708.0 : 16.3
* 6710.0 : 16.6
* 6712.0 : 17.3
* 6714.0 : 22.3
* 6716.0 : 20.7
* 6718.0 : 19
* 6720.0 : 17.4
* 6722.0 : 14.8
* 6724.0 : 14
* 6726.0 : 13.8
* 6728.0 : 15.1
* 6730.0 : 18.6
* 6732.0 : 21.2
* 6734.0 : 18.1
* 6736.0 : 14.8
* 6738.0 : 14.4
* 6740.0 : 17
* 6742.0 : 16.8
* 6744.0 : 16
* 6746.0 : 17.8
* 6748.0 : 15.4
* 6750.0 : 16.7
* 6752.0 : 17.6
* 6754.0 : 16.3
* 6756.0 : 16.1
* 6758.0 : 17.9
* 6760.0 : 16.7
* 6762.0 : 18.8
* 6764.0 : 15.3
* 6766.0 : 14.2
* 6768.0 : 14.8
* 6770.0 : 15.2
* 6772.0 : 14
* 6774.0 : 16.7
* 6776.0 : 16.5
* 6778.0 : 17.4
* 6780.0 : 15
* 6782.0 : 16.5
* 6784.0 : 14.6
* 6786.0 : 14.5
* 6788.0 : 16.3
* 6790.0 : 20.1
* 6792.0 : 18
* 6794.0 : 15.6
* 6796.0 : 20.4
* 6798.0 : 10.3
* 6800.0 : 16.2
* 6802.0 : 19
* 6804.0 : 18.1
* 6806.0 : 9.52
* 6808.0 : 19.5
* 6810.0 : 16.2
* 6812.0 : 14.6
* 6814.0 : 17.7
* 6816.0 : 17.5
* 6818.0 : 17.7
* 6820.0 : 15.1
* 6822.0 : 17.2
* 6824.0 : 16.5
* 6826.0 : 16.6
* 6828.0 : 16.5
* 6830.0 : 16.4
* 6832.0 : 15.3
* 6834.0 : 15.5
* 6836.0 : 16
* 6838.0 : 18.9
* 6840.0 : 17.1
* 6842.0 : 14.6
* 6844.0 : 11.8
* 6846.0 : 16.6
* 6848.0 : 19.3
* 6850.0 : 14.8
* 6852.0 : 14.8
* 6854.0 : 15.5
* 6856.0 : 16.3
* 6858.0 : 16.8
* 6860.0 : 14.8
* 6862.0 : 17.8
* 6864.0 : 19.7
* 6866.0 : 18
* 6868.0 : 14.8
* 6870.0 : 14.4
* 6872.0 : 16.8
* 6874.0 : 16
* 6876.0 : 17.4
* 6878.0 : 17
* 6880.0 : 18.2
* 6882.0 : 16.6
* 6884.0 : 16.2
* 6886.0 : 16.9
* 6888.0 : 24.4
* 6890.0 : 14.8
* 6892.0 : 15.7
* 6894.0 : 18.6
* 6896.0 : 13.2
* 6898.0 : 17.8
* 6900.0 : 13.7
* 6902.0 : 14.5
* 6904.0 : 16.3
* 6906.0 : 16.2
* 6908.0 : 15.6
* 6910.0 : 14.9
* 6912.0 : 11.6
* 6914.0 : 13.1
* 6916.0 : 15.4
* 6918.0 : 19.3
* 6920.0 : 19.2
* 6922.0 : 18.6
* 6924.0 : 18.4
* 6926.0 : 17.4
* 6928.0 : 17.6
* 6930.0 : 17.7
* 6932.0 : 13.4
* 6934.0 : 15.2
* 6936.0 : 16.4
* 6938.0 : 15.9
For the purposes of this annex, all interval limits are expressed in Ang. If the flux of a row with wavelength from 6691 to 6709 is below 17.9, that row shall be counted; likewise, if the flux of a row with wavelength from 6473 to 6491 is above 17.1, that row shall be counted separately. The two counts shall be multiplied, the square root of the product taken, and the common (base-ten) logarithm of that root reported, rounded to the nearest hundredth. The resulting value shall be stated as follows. 0.77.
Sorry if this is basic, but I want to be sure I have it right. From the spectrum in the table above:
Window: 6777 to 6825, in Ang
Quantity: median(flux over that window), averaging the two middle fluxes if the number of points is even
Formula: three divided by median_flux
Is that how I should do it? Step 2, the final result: 0.182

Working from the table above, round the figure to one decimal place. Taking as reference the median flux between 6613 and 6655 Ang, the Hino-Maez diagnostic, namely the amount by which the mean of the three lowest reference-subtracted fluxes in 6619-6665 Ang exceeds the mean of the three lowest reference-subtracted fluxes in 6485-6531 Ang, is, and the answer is 2.4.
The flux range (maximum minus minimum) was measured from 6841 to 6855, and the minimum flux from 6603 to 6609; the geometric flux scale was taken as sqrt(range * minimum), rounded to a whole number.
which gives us 10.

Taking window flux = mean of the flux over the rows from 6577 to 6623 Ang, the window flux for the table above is 18.7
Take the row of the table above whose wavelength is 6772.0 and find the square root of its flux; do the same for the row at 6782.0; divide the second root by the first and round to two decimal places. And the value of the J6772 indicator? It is 1.09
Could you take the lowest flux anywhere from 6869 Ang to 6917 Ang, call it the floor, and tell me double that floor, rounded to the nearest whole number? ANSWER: 23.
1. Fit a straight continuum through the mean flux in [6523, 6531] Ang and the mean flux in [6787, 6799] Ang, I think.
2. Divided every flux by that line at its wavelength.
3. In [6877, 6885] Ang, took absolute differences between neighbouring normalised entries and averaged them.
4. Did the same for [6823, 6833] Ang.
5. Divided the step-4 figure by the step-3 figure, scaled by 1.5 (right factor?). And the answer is 0.5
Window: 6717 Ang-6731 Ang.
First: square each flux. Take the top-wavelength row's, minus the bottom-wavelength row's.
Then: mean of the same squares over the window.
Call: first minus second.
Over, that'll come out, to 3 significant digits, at -278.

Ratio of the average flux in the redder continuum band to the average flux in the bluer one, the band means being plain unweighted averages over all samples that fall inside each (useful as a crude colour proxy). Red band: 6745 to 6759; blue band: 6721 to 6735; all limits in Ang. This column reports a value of 1.02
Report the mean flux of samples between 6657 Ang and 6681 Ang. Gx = 16.6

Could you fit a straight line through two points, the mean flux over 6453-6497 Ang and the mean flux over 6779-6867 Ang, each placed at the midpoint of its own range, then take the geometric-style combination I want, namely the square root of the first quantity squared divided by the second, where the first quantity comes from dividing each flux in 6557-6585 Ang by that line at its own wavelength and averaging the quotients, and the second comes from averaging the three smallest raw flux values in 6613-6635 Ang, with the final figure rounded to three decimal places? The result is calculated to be 0.364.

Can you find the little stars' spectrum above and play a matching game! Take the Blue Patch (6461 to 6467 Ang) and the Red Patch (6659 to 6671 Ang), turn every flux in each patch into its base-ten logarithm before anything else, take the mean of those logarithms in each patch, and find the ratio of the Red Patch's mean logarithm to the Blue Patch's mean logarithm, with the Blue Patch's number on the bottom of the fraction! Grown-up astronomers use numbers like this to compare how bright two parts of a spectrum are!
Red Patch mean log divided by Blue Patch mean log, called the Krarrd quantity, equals 0.99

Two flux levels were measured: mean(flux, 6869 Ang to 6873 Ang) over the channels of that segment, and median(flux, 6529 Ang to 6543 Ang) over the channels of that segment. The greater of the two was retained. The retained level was 18.1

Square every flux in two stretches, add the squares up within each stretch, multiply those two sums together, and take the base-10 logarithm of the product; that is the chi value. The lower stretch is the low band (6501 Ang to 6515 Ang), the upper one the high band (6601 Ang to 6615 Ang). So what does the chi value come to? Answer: 6.65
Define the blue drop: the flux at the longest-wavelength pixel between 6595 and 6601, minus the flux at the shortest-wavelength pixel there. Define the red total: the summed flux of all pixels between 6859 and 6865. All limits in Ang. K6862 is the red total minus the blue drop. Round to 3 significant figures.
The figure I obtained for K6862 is 52.1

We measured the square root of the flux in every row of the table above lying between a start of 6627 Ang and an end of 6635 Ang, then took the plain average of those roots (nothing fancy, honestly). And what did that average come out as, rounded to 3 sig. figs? 4.02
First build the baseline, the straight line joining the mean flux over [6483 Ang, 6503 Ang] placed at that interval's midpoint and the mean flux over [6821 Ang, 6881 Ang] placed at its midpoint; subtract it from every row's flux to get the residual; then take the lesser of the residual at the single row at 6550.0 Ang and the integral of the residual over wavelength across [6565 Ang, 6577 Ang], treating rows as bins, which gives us 5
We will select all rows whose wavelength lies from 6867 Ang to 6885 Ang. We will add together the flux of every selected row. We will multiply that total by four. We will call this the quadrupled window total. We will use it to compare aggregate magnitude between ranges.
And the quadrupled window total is 590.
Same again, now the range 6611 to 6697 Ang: 2910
